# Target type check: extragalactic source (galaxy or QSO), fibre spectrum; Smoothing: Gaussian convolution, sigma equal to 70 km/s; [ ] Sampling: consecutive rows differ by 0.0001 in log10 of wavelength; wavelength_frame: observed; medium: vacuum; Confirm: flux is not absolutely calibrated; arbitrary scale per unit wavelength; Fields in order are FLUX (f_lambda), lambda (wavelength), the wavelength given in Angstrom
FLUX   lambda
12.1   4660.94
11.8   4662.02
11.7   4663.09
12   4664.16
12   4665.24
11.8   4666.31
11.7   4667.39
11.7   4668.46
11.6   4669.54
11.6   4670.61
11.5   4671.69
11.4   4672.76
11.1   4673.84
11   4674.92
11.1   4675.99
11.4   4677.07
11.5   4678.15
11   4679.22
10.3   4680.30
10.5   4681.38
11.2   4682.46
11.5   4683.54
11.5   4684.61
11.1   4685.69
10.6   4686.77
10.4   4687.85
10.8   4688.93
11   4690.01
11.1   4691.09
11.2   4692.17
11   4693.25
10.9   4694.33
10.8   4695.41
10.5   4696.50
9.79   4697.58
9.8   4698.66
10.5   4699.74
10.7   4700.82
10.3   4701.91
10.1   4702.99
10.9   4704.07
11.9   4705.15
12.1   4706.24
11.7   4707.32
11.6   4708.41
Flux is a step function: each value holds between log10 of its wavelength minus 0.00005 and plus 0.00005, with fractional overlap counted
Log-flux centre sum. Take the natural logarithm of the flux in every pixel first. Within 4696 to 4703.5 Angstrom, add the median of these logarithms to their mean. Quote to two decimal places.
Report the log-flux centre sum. 4.66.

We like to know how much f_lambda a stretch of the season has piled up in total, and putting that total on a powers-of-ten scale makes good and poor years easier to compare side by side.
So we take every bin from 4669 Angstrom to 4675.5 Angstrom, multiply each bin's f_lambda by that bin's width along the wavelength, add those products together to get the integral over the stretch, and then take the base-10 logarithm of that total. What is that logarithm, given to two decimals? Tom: 1.87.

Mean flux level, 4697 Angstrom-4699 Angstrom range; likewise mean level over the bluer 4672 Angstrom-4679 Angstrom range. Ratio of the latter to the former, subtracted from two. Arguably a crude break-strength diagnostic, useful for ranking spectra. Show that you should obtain 0.85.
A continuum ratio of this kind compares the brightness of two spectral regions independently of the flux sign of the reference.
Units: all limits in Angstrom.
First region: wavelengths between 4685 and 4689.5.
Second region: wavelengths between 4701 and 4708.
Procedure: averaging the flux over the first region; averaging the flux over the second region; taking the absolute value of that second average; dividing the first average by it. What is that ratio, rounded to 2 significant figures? 0.96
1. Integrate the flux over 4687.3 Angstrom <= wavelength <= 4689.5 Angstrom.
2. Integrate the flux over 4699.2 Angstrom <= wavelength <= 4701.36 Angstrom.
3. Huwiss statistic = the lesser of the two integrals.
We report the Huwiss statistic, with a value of 22.9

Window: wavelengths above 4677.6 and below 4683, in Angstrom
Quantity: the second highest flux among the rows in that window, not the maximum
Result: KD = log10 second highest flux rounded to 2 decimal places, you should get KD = 1.05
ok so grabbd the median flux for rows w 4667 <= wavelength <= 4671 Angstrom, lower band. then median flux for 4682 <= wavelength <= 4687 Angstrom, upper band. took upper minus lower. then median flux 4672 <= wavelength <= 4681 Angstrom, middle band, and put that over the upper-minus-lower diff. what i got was -24.7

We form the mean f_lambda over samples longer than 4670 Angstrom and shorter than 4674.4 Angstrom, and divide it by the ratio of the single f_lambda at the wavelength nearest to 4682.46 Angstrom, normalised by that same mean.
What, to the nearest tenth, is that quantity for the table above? 11.6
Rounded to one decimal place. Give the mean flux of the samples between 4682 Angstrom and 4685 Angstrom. 11.4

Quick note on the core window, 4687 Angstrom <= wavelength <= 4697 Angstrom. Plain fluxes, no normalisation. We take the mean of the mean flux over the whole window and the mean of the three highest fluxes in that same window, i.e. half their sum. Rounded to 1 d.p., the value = 11.0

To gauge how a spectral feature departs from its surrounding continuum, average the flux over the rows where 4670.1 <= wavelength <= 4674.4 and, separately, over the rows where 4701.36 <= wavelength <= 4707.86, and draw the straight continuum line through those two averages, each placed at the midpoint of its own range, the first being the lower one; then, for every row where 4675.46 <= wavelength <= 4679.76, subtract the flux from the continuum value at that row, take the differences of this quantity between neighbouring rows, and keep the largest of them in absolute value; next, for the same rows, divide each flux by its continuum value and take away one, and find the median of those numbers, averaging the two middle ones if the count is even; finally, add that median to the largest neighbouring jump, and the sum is 0.48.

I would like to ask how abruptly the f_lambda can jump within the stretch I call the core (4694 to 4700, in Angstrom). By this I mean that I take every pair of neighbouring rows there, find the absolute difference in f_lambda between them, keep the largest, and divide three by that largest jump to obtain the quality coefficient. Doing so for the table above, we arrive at 4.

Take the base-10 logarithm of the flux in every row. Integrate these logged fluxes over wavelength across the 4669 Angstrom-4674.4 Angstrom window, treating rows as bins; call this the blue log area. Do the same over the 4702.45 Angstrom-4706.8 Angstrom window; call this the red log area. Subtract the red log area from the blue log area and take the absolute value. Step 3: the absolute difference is 1.1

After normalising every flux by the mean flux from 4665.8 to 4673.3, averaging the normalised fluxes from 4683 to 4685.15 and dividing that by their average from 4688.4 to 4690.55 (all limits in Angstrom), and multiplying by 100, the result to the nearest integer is 106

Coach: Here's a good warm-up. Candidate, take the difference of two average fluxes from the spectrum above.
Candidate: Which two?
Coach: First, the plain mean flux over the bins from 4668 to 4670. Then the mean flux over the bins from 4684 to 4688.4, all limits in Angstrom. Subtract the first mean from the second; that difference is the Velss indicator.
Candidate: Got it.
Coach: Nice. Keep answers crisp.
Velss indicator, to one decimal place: -0.7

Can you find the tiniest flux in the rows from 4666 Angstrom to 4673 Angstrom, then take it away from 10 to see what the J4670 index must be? -1.4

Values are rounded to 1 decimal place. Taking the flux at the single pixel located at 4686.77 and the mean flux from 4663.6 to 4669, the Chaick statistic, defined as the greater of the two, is 11.8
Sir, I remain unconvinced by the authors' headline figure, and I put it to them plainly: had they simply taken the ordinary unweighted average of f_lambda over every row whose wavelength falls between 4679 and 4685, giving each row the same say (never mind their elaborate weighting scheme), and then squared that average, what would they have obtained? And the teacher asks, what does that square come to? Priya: 121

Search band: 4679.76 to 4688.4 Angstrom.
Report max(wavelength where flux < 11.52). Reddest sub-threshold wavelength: 4687.85 Angstrom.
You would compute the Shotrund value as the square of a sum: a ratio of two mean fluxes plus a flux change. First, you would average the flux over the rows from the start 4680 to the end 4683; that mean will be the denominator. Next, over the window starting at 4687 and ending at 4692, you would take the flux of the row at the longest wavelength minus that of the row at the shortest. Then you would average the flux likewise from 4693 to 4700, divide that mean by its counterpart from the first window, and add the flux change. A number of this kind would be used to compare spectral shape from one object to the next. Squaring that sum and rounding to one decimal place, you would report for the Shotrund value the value 2.8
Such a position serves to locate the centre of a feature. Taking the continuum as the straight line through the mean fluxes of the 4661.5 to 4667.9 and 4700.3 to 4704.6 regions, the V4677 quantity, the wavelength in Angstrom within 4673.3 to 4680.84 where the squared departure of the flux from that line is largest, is 4680.30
